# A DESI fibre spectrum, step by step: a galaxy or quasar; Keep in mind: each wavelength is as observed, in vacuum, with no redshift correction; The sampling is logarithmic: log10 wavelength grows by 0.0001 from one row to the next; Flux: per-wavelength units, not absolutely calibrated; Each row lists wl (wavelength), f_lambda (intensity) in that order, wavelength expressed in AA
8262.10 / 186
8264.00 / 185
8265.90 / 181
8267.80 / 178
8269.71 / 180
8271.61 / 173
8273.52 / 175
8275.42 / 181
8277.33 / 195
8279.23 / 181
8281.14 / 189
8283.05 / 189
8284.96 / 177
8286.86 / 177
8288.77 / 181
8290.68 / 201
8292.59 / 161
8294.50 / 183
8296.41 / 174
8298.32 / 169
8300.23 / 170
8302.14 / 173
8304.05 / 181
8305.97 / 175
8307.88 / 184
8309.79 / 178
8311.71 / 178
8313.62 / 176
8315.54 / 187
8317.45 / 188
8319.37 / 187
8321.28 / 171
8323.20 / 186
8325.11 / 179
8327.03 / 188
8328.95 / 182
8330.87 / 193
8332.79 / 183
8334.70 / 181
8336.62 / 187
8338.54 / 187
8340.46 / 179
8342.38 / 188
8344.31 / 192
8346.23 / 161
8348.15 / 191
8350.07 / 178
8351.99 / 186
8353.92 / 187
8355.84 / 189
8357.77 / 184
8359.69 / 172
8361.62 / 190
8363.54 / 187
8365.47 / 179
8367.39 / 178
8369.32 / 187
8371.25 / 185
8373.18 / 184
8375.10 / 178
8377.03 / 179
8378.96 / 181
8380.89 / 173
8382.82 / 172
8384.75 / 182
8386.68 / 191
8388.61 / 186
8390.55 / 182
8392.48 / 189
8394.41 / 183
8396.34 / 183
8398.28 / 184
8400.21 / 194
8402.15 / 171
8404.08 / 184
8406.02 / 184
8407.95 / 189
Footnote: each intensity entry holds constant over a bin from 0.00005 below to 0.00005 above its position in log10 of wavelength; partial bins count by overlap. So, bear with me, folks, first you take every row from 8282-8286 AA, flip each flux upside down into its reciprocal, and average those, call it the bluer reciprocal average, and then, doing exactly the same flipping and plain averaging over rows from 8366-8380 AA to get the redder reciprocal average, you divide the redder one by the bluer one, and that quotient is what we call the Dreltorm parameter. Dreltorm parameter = 1.01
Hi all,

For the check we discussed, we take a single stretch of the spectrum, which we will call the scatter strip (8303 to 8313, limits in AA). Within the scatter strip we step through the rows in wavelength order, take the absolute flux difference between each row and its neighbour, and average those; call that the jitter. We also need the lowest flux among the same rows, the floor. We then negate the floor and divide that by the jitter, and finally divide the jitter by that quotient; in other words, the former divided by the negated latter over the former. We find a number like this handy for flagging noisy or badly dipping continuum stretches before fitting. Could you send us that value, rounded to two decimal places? -0.16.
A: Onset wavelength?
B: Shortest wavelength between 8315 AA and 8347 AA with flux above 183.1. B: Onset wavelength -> 8315.54 AA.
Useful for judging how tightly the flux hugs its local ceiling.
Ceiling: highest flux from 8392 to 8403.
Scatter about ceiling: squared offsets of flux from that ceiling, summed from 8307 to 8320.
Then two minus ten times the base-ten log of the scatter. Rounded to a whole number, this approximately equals -28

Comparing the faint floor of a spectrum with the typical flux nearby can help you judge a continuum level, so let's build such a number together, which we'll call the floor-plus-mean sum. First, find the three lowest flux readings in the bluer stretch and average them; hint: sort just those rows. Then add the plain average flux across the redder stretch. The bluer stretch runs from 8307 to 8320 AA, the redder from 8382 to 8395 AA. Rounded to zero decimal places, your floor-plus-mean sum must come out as 361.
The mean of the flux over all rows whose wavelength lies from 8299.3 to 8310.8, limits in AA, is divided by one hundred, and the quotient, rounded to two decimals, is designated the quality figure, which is 1.77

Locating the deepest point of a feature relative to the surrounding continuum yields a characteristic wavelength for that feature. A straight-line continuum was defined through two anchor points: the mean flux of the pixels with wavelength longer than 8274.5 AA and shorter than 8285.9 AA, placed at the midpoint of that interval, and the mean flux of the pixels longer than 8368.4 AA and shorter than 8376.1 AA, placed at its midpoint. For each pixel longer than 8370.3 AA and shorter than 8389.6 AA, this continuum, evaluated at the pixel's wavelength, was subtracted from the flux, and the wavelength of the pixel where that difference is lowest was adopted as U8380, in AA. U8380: 8382.82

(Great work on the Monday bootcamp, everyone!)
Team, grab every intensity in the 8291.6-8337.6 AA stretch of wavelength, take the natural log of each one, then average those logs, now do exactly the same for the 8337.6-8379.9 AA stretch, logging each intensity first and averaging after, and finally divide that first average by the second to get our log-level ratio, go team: 0.997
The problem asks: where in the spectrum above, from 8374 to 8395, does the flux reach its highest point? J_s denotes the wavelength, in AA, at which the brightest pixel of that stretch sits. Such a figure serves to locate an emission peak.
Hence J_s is 8386.68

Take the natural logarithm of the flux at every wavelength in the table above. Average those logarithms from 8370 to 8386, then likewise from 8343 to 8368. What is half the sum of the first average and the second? 5.20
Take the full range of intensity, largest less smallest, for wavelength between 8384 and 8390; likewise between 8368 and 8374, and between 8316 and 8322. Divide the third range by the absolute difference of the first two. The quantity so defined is 2.8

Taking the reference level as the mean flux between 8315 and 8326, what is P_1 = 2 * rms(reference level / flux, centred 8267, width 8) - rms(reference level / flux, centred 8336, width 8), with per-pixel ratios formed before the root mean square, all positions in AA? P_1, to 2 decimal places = 1.03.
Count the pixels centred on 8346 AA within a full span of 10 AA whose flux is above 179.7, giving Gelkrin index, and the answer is 3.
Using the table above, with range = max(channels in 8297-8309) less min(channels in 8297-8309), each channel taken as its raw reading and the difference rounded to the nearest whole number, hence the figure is 15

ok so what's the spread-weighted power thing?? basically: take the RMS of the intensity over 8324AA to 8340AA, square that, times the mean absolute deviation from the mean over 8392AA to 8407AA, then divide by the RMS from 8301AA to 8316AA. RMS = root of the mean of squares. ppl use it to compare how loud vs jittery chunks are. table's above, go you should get 717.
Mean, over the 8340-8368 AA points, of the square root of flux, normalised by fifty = 0.270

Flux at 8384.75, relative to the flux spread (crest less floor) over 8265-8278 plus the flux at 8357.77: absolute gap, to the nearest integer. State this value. 24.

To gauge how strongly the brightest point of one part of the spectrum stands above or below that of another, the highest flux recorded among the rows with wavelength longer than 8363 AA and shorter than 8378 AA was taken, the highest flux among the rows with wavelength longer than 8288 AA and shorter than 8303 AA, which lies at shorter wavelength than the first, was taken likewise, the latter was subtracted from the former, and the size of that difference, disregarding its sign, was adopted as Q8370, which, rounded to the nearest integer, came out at 14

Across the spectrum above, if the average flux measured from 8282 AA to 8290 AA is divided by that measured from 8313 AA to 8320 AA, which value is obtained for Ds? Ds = 0.98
